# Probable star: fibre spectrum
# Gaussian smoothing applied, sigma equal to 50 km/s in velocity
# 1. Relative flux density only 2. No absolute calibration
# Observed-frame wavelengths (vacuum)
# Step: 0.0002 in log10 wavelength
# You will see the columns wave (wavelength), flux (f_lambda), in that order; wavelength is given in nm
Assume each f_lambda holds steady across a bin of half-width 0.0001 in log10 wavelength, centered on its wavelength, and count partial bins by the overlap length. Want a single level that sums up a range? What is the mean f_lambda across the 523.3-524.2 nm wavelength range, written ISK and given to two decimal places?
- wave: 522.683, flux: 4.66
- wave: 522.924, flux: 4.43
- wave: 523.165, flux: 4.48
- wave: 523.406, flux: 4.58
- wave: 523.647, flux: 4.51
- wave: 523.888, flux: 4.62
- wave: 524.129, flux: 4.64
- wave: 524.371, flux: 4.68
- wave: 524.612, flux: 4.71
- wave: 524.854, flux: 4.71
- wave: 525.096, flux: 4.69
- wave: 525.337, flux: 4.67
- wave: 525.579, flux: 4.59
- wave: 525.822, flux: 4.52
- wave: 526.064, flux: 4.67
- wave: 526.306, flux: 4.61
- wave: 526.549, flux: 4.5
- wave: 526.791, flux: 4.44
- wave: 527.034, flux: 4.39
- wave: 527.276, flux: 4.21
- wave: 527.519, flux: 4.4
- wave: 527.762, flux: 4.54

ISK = 4.59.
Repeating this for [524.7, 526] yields 4.64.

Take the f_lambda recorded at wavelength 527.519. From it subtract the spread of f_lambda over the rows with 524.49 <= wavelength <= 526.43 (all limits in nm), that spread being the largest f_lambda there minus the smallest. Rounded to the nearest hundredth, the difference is 4.21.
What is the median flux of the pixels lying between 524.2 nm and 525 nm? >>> 4.71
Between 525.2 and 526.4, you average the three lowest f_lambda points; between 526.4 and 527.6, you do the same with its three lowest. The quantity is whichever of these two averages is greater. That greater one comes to 4.57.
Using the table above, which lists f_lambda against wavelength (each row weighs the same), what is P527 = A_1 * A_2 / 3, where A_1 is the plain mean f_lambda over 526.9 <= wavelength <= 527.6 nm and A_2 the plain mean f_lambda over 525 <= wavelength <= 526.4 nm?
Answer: 6.68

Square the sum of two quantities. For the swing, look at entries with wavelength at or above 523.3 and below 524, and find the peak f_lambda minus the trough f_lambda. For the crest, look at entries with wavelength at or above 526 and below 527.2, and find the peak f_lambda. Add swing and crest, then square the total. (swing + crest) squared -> 22.8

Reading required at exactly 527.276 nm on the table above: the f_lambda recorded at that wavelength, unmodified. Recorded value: 4.21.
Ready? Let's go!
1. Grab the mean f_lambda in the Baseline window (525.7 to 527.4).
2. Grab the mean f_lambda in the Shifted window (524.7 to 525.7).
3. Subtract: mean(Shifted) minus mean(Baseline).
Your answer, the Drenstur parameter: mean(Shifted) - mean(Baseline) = 0.19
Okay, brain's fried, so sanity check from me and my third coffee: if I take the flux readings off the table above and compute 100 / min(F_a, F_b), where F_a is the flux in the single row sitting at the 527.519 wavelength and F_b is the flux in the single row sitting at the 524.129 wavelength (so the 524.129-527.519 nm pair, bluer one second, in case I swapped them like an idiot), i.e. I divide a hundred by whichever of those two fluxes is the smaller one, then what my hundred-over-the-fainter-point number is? 22.7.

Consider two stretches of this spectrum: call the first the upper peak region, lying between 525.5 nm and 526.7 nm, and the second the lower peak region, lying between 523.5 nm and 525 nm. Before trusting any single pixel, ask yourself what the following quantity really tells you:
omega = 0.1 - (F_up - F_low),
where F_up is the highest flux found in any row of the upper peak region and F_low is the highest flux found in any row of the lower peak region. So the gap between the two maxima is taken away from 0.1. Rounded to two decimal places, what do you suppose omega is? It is 0.14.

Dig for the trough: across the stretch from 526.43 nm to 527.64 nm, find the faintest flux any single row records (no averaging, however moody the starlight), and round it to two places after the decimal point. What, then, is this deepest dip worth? 4.21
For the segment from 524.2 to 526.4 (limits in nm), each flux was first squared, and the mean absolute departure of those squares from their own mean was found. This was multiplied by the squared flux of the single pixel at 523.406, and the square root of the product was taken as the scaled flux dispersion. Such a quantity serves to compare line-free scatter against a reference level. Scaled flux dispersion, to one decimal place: 3.1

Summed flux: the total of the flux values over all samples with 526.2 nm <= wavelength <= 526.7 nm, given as 9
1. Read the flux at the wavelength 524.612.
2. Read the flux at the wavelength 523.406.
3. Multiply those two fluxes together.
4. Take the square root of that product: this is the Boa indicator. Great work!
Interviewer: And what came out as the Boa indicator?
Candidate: 4.64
